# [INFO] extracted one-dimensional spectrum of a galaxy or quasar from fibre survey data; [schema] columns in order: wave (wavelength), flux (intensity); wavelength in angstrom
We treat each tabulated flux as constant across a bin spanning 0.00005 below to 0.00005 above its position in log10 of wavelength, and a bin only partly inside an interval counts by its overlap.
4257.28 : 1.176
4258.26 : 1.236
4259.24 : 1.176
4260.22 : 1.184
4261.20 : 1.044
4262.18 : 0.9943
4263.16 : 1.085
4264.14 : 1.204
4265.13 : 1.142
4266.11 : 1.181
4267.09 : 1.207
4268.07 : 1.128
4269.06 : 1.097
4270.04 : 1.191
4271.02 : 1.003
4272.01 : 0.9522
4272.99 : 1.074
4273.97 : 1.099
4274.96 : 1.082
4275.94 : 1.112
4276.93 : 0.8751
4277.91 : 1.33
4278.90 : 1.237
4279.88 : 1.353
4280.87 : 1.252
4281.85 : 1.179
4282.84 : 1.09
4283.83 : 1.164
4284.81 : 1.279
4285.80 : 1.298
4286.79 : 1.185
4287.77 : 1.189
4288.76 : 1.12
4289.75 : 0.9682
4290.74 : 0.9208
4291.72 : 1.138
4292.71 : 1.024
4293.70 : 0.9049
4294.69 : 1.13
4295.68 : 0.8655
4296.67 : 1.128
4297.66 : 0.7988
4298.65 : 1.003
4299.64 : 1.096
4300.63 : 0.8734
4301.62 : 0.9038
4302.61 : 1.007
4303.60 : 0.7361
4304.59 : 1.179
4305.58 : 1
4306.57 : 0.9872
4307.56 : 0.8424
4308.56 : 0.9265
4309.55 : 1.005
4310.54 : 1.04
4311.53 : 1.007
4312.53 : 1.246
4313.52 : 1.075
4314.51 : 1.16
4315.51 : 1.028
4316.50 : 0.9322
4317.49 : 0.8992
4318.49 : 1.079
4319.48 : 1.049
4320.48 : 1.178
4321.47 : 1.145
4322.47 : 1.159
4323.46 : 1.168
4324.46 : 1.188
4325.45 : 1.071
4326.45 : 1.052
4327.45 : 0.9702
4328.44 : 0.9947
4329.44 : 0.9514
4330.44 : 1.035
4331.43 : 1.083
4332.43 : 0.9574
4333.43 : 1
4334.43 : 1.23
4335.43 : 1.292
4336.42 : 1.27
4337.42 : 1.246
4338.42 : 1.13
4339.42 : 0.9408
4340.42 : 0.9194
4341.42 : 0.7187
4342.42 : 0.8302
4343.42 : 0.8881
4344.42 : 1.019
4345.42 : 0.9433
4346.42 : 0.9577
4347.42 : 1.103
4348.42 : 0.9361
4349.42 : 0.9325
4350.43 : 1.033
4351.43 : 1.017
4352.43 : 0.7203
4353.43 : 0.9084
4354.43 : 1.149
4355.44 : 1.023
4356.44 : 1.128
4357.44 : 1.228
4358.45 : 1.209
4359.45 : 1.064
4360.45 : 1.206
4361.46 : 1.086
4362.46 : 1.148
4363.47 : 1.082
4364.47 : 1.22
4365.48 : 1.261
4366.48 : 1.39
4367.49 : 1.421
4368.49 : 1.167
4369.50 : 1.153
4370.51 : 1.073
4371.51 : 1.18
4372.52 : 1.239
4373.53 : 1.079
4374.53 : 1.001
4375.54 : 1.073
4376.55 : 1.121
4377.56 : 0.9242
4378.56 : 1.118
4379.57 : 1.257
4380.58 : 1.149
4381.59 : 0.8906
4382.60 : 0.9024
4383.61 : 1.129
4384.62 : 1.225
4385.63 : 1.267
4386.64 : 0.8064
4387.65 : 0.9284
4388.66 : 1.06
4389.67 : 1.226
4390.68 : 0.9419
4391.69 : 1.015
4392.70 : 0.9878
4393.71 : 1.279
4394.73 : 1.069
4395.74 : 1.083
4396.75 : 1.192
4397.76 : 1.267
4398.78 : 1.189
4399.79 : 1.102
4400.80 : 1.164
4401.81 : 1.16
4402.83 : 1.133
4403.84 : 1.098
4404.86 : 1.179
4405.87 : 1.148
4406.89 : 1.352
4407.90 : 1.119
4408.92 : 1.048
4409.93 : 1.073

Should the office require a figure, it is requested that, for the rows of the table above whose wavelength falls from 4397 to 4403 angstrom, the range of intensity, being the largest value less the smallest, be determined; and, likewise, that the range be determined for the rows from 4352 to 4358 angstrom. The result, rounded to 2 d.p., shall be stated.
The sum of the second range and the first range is 0.67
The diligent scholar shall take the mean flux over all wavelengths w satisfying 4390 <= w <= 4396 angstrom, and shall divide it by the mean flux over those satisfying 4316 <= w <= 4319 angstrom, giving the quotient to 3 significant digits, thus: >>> 1.10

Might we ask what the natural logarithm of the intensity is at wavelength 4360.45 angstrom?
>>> 0.19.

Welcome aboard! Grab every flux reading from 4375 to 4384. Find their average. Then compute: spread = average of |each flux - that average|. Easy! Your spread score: 0.10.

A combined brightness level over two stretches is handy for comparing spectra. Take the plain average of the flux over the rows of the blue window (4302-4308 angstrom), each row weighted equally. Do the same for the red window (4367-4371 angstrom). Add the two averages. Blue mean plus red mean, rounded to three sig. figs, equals 2.16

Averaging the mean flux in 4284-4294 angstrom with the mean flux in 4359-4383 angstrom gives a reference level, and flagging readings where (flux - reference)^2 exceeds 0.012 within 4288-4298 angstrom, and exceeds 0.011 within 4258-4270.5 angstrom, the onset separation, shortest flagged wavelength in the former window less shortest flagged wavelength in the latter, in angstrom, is 31.5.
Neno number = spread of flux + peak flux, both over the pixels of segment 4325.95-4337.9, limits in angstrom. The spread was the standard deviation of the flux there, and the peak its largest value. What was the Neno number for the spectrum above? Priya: 1.42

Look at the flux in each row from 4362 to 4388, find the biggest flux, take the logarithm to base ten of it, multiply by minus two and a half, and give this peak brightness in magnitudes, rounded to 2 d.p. -0.38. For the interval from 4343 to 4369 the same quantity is -0.38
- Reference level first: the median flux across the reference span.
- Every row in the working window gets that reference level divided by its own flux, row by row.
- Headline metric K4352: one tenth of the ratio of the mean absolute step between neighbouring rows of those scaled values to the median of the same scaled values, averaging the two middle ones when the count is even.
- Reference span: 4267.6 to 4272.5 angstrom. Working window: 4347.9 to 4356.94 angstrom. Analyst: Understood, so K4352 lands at 0.0158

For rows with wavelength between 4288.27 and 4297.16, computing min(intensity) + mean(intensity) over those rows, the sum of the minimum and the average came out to 1.89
